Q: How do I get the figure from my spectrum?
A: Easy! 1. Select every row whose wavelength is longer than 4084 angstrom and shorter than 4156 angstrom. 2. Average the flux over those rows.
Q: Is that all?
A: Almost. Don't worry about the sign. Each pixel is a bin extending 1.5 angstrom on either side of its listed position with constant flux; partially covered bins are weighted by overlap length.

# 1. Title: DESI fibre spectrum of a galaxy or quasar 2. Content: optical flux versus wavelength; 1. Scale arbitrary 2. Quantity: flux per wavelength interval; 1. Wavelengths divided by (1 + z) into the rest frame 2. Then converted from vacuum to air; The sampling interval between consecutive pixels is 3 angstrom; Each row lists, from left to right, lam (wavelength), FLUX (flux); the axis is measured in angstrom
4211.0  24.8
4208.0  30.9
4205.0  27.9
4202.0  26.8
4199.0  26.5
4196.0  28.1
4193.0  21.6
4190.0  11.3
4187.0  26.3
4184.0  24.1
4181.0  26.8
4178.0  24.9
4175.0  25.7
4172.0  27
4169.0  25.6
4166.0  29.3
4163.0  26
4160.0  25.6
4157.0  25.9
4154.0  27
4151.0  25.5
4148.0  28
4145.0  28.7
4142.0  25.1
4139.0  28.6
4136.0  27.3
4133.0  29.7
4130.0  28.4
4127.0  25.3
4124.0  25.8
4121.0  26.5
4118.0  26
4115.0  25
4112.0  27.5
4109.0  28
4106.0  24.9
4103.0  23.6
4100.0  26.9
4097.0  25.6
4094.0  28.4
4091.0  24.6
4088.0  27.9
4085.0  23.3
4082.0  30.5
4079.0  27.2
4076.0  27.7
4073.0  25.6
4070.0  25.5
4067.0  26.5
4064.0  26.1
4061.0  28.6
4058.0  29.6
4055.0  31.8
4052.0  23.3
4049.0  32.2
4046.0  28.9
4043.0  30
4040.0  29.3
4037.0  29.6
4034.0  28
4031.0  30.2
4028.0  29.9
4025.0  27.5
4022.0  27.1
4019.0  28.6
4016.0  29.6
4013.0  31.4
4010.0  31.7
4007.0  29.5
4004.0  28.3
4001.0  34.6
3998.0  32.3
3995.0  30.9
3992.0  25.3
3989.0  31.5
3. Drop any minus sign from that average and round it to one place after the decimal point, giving 26.6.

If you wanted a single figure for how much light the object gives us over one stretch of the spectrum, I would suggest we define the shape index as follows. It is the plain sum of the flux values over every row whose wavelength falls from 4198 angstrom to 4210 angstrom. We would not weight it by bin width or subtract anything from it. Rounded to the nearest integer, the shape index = 112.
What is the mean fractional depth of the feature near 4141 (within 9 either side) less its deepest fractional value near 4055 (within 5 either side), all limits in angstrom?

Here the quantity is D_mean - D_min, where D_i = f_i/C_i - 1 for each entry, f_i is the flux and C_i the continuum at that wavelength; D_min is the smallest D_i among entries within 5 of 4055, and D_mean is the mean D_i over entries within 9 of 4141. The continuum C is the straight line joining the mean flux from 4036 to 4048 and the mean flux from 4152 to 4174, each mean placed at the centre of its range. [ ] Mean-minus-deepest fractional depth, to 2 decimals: 0.23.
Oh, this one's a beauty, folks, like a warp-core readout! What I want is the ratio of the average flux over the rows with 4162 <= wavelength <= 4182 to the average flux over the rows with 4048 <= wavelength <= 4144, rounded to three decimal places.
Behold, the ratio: 0.982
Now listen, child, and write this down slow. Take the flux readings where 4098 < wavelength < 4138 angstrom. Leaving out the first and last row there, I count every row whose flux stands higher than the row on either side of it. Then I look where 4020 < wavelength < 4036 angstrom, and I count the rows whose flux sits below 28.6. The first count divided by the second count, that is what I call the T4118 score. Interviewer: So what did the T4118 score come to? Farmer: 1.0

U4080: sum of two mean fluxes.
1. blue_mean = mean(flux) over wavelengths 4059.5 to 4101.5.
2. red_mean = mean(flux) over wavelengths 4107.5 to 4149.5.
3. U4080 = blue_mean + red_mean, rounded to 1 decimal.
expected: 53.9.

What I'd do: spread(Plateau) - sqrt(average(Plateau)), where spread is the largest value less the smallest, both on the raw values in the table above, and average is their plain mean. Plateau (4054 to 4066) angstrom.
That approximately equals 0.3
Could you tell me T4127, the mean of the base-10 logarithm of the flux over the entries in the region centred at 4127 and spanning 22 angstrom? 1.431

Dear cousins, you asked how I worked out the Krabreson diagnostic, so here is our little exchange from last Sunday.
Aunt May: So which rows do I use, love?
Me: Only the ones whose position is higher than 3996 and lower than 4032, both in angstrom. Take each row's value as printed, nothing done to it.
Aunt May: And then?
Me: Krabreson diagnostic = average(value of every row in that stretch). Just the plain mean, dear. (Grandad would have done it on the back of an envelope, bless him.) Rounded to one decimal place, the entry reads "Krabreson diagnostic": 30.1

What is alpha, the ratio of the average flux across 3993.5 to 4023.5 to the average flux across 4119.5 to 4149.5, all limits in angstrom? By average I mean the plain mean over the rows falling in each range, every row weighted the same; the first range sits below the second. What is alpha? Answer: 1.11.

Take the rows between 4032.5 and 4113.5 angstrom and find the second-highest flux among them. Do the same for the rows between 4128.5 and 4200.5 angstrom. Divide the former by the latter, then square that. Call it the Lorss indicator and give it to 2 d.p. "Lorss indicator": 1.18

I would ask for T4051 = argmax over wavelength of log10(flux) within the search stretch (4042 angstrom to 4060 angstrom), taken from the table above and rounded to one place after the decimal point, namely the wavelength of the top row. 4049.0 angstrom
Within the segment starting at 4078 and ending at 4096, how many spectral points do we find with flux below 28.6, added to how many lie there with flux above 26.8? 9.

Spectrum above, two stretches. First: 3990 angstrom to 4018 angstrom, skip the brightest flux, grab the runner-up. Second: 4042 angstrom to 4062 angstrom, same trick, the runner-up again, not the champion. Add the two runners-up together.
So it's 64.1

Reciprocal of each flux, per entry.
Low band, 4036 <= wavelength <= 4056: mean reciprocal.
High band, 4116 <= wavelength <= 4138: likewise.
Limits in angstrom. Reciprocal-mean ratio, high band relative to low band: 1.08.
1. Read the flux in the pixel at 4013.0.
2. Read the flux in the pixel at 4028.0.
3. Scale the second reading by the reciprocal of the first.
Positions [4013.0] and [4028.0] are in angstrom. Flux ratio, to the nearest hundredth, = 0.95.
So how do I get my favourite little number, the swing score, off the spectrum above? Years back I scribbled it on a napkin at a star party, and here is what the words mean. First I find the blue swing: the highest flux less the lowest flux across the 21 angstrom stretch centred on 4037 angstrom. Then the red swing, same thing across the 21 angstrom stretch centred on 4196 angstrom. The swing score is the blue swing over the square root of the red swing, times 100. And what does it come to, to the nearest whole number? 54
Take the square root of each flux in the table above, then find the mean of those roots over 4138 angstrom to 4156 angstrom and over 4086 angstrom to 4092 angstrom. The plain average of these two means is 5.16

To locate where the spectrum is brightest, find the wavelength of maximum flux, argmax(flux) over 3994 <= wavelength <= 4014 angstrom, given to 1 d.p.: 4001.0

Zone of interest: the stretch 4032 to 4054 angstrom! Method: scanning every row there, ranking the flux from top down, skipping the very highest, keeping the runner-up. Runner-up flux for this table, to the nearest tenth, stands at 30.0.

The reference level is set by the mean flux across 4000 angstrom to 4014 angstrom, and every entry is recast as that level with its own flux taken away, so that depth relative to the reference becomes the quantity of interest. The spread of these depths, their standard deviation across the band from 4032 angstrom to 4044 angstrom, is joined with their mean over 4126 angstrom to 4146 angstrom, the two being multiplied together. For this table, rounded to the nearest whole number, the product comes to 3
